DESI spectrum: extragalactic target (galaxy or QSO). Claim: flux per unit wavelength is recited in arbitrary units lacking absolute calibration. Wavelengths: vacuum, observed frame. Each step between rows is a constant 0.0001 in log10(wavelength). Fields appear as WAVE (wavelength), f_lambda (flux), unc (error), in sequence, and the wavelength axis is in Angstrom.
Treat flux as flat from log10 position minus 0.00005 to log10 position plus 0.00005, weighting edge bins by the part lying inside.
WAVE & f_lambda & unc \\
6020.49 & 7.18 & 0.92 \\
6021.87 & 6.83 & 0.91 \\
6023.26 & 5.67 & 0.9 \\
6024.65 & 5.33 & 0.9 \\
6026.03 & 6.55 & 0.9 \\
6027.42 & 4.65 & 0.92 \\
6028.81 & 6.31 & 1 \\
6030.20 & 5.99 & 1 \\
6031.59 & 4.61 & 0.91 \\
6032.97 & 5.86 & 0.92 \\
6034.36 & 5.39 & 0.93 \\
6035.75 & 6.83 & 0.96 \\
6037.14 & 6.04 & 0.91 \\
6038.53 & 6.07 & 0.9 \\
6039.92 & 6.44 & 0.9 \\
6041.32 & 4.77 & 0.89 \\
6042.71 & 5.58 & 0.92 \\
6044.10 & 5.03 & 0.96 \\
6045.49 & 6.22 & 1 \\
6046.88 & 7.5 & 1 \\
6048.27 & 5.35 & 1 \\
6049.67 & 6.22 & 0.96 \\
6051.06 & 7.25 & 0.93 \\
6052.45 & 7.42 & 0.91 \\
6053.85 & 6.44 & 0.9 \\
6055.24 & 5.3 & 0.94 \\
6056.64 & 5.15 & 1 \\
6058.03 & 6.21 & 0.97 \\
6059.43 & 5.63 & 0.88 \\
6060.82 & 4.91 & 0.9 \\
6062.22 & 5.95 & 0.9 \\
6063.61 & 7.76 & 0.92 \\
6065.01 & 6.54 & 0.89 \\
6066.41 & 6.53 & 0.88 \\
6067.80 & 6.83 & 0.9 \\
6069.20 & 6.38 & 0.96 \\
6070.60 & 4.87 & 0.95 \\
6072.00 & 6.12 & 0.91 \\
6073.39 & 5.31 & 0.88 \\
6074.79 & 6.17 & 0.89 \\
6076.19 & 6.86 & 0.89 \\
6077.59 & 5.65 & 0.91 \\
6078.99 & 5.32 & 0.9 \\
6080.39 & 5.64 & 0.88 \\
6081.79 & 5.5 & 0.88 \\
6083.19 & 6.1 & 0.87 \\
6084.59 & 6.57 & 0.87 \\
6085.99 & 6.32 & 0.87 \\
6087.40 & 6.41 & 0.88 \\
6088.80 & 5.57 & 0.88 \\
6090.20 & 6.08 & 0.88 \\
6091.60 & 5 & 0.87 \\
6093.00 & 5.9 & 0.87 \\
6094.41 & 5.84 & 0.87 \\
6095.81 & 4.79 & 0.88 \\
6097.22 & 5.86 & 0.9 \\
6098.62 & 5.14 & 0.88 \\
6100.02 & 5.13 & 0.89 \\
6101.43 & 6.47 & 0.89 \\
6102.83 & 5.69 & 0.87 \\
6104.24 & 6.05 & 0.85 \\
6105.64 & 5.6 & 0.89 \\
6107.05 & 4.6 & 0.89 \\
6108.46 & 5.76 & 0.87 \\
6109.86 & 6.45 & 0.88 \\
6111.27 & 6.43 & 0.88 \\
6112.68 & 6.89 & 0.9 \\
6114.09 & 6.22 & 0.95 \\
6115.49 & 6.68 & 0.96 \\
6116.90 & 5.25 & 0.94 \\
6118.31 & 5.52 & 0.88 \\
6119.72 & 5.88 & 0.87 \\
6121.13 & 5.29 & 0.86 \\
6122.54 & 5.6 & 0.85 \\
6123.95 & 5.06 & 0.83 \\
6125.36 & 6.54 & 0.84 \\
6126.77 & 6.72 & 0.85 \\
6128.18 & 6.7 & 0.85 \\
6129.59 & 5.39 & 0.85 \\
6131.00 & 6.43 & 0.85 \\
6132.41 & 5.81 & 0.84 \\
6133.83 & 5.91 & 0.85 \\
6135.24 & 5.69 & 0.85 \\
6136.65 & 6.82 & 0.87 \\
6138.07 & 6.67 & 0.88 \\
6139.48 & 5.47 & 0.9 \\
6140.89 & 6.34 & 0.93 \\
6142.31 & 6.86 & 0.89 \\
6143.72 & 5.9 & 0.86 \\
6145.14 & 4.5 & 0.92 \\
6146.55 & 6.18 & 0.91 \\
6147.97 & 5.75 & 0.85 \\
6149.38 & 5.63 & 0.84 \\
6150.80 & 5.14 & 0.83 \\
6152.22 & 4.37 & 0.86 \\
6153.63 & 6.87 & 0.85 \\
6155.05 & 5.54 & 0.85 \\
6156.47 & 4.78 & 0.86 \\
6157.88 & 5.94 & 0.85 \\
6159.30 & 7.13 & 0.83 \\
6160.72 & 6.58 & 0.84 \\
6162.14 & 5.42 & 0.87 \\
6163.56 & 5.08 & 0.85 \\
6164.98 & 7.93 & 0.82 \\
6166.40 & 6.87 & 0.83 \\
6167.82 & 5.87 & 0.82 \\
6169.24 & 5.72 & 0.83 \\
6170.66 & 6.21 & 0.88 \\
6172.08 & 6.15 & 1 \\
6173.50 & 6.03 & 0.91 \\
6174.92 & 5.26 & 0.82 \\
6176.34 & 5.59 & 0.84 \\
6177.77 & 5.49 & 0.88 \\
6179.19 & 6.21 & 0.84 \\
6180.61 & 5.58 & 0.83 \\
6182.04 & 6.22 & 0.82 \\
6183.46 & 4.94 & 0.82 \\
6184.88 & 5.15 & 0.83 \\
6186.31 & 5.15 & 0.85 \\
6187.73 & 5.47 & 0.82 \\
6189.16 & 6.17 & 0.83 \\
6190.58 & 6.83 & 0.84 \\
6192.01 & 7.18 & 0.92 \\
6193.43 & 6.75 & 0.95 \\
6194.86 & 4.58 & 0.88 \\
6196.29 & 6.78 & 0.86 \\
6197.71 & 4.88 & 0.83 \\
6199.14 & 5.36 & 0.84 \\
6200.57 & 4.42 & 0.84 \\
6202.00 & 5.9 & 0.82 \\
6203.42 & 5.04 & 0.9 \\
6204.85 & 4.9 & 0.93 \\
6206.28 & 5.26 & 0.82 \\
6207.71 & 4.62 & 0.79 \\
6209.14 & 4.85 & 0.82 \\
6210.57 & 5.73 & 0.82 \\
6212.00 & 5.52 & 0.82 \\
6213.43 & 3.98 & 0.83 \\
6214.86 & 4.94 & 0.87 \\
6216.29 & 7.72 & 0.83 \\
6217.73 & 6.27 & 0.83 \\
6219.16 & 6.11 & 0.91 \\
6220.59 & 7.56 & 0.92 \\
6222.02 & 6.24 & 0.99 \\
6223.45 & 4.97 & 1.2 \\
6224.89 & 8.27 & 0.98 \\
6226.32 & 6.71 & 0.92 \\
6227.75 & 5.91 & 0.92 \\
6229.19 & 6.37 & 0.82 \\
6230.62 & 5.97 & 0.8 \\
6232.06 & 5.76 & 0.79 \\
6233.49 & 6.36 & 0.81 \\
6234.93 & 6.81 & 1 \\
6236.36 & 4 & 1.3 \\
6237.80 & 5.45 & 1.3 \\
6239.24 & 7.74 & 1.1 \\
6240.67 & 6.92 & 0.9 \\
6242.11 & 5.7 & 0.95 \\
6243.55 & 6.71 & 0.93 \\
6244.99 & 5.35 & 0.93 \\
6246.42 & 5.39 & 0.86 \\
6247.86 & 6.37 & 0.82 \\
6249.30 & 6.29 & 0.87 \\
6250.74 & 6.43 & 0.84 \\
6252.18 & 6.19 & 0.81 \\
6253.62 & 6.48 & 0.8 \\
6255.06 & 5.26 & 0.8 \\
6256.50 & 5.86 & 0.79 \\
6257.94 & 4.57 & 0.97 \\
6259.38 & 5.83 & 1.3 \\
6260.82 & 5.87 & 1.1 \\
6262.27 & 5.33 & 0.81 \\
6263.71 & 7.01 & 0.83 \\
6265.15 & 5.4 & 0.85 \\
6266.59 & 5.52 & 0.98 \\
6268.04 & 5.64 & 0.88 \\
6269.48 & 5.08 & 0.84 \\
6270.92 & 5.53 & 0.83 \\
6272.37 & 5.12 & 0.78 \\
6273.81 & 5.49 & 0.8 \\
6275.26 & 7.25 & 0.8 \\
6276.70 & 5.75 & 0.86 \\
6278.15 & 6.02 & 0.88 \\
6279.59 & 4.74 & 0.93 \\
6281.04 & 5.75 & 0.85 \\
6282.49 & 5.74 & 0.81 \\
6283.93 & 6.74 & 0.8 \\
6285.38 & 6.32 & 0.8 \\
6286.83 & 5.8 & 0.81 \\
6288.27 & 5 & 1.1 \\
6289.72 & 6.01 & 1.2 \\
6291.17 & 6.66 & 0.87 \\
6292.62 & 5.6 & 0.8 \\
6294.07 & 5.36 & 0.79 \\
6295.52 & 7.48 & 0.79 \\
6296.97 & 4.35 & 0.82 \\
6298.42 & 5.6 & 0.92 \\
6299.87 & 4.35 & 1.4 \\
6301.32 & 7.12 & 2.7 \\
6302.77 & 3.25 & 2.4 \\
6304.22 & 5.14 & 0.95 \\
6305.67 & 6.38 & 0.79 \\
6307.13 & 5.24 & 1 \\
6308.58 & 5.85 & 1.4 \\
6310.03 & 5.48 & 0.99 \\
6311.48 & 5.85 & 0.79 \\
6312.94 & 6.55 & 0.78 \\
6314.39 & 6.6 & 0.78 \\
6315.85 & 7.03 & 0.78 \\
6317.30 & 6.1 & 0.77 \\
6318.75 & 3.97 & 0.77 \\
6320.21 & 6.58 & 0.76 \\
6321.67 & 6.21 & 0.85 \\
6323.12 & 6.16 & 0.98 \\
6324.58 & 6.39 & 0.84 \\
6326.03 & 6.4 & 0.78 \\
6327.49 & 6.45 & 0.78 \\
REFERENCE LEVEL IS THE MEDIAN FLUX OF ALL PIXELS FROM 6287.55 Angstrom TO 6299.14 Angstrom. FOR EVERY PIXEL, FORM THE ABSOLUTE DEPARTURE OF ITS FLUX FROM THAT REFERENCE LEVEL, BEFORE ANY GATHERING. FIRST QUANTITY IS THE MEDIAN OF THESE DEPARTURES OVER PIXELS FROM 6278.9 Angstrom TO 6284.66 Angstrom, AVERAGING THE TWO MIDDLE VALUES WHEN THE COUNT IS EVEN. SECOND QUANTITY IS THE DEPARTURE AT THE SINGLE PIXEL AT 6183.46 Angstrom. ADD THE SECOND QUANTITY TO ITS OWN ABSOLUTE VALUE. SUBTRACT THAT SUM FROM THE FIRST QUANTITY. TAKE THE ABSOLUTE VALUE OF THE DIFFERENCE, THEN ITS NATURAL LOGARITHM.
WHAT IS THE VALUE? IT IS -0.20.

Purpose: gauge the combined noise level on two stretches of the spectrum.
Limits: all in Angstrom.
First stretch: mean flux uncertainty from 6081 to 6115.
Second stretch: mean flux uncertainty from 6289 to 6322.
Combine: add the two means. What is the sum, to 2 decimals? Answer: 1.93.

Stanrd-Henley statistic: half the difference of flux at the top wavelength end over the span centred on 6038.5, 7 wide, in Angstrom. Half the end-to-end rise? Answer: -1.0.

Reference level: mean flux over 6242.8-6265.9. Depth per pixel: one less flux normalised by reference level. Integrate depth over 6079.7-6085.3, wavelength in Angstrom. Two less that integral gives 2.1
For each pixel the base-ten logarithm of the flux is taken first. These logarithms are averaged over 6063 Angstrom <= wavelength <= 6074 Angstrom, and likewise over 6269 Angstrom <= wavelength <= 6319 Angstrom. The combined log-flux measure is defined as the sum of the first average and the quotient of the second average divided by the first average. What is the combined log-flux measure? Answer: 1.74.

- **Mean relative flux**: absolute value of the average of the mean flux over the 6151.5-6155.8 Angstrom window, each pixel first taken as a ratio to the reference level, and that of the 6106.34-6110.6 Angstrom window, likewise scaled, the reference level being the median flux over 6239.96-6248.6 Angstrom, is 0.93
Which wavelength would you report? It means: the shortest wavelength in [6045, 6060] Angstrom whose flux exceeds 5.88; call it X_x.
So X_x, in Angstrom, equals 6045.49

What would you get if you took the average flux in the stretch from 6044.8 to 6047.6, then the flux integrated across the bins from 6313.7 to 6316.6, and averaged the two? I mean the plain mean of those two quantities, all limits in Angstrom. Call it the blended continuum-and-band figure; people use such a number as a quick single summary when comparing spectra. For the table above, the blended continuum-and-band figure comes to 13.3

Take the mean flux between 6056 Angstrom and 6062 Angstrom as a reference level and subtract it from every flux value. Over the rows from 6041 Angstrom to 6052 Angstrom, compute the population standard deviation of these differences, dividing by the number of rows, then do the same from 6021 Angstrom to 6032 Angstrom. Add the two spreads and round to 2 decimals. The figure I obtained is 1.71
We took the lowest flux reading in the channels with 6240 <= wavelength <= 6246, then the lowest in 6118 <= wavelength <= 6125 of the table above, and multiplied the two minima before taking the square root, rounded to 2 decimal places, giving 5.20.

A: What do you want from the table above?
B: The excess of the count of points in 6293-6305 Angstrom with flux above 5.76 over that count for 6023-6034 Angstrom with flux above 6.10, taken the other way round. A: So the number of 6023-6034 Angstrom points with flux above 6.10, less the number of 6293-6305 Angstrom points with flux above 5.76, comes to 0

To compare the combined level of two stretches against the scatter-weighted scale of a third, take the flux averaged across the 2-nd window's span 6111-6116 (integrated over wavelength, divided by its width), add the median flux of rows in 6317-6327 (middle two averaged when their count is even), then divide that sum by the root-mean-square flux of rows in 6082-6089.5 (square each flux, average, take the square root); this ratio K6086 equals 2.06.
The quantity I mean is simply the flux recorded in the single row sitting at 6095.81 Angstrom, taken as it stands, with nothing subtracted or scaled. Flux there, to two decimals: 4.79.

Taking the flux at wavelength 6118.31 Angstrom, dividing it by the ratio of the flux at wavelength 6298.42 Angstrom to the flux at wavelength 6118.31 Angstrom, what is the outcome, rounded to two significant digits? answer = 5.4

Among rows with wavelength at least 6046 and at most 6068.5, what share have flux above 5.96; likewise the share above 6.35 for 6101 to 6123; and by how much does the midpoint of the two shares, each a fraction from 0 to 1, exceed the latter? 0.16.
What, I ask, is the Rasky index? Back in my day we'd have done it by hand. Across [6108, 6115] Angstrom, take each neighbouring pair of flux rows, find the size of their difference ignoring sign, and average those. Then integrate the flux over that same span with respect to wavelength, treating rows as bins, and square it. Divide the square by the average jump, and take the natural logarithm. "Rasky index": 8.4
